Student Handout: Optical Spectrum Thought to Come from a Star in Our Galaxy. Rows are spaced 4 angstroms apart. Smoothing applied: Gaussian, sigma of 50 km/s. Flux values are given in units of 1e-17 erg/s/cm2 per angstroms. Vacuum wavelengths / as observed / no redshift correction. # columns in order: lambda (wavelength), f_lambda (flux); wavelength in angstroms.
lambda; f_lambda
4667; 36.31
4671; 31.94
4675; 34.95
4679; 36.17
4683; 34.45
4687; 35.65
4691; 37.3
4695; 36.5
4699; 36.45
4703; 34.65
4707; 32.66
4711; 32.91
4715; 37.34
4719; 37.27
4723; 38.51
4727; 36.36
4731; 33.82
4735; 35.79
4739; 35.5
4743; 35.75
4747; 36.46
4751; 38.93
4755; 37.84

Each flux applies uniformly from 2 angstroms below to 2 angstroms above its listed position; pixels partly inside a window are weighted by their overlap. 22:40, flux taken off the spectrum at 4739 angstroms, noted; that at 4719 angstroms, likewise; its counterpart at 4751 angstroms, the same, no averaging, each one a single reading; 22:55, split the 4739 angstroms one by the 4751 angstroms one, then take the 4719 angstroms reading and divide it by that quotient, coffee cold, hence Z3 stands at 41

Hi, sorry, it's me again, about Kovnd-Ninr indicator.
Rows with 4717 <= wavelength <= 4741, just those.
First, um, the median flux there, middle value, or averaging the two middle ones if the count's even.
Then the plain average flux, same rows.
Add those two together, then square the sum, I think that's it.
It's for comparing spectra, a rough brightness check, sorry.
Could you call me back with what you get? 5225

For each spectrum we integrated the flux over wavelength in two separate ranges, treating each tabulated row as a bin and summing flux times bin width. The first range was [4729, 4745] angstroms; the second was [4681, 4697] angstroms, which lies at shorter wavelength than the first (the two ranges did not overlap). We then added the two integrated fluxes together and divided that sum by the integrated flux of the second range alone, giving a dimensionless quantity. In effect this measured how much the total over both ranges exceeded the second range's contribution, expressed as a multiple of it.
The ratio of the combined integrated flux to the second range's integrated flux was 1.98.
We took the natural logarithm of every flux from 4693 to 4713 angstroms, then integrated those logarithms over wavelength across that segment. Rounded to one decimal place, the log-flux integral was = 70.9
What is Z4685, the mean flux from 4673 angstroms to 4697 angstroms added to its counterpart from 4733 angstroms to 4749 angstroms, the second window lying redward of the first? 71.7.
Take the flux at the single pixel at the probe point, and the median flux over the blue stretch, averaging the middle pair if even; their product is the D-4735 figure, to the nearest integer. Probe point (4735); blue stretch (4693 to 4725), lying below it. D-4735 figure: 1305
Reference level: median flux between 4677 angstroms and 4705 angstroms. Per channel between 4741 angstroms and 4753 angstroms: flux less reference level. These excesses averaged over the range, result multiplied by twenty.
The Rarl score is 18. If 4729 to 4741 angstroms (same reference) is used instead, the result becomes -23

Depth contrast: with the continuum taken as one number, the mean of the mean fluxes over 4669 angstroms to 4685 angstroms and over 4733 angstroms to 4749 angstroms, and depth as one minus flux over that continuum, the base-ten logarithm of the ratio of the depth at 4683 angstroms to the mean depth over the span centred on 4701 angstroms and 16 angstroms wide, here 1.0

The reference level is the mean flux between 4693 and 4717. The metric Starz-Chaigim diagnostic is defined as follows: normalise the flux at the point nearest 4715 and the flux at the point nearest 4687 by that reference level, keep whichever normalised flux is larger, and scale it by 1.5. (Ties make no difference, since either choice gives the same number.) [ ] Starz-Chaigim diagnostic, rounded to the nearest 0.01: 1.60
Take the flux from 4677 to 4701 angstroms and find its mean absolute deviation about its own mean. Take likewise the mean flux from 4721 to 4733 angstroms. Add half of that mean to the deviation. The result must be 18.8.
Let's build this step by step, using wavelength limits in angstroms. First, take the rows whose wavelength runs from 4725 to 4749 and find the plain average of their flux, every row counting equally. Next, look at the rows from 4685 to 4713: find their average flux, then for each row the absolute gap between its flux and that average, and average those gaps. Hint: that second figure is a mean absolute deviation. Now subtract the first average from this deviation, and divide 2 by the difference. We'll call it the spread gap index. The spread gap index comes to -0.0586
